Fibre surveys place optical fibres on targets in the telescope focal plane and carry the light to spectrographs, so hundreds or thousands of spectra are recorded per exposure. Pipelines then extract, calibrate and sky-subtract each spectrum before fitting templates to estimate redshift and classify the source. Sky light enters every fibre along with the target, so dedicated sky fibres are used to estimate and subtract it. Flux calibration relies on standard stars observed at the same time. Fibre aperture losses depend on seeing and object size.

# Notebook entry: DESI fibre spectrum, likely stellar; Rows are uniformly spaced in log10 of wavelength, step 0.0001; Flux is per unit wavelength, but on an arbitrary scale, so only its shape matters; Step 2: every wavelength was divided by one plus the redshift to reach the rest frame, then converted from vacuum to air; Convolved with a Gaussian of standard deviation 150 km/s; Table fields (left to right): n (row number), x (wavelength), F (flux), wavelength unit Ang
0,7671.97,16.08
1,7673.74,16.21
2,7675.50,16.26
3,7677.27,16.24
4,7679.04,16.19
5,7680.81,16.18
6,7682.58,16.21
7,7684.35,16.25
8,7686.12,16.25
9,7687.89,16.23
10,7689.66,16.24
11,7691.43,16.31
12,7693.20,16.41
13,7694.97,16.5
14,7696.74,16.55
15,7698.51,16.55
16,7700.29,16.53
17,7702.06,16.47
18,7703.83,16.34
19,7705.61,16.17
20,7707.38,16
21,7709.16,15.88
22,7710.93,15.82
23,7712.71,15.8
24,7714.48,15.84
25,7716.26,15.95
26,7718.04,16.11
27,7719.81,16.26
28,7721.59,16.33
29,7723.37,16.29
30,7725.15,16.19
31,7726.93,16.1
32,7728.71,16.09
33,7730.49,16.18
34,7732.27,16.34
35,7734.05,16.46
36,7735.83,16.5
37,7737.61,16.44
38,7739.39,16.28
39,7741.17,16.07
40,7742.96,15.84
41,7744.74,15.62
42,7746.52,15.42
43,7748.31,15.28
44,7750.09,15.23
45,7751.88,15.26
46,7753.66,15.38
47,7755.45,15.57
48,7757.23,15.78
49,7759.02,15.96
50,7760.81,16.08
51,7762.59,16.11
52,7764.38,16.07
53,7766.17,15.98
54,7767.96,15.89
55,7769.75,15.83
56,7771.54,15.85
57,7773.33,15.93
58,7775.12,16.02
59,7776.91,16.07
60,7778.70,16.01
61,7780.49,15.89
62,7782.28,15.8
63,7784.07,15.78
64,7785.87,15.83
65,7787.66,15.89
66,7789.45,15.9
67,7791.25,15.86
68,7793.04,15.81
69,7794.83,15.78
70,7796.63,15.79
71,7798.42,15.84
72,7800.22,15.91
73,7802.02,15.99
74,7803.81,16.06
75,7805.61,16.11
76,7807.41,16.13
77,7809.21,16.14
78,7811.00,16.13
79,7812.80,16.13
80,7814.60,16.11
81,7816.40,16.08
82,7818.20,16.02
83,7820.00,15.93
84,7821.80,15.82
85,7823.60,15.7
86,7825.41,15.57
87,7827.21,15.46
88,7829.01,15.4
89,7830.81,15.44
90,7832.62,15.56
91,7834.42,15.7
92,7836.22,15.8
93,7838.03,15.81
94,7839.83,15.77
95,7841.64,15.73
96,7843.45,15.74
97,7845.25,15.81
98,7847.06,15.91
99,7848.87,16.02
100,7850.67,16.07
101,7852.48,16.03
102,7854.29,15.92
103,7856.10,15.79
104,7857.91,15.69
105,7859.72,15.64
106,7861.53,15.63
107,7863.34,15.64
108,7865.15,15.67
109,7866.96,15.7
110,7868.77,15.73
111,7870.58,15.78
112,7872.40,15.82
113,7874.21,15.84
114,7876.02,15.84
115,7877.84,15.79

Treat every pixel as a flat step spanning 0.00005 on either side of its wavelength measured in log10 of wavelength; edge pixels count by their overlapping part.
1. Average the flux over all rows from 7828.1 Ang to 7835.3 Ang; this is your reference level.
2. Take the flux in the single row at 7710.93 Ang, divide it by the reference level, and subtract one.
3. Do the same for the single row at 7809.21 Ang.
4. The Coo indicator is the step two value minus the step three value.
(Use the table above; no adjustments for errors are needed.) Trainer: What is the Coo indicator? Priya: -0.021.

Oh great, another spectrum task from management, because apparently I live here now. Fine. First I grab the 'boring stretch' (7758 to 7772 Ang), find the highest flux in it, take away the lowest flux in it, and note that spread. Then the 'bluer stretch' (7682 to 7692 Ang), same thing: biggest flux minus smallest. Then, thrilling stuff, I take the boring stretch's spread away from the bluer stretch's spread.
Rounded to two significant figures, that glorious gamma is -0.18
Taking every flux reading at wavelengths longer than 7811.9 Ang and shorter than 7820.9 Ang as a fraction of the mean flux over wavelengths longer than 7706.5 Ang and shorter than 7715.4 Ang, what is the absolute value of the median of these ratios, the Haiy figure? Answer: 1.01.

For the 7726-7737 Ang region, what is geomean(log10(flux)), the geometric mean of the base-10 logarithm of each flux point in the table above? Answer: 1.21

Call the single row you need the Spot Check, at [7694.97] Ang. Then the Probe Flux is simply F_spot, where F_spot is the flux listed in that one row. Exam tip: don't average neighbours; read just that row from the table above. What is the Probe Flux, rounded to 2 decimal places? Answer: 16.50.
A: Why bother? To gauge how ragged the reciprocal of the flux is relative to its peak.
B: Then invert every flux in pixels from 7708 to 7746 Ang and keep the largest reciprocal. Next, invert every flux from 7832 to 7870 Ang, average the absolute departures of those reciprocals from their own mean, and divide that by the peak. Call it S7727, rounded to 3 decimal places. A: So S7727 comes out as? 0.007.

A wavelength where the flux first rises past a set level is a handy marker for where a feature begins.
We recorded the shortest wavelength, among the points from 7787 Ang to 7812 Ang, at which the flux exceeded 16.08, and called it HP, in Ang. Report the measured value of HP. 7805.61 Ang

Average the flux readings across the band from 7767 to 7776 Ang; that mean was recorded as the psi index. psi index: 15.9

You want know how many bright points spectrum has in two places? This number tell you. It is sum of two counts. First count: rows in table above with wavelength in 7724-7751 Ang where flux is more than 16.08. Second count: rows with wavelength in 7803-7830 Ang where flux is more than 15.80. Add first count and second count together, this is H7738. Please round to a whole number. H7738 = 20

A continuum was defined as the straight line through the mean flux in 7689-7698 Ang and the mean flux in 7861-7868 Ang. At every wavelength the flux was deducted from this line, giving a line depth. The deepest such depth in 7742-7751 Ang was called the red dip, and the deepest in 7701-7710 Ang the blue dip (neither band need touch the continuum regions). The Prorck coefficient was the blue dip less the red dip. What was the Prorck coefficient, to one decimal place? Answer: -0.5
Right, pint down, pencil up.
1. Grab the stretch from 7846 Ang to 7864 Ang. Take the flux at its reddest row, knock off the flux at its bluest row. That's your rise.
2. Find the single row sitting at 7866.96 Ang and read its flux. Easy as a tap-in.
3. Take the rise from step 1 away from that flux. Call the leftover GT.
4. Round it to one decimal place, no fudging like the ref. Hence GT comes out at 16.0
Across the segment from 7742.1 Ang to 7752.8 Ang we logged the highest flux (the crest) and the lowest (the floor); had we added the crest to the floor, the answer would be 31.1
